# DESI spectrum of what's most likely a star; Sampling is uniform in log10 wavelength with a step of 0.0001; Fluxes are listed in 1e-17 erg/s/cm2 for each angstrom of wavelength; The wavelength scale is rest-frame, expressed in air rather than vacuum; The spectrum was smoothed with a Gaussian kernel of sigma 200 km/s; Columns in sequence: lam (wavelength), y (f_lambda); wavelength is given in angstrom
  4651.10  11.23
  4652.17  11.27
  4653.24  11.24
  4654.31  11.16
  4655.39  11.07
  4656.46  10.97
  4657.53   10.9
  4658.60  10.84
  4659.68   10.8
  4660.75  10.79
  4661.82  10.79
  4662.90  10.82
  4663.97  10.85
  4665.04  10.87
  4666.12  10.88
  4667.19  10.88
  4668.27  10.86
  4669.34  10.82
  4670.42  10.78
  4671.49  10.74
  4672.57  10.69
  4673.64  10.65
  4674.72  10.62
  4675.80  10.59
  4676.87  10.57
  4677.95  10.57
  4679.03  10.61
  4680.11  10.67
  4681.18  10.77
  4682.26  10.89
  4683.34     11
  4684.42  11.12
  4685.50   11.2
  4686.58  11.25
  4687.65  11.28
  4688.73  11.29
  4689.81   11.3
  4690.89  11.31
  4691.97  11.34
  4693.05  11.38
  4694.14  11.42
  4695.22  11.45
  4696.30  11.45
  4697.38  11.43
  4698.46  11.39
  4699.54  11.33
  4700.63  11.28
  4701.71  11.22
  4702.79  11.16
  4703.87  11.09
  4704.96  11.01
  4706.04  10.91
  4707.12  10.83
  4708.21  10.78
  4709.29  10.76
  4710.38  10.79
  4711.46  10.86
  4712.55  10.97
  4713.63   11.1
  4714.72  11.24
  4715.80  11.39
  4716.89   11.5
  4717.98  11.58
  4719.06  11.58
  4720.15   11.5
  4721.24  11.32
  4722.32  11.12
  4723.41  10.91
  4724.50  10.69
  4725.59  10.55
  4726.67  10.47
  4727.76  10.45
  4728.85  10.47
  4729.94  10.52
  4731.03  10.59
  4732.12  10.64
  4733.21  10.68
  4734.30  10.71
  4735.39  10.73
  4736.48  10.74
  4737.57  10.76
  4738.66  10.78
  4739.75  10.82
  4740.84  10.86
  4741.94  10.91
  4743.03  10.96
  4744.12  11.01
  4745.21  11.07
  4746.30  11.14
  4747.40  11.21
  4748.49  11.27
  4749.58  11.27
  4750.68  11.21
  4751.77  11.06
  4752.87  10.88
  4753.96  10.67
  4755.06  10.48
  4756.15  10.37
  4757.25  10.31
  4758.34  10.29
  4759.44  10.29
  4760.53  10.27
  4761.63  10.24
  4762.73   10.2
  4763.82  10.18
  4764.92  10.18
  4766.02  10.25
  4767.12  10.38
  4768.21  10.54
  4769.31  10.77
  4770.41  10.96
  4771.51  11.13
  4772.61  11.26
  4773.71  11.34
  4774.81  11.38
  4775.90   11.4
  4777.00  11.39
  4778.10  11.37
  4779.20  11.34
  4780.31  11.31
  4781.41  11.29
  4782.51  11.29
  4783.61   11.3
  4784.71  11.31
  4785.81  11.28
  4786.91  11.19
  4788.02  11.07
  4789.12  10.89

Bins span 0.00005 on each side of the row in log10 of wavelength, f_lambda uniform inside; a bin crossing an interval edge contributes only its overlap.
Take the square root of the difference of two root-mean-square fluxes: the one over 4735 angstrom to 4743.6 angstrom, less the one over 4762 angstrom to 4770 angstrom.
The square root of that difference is 0.68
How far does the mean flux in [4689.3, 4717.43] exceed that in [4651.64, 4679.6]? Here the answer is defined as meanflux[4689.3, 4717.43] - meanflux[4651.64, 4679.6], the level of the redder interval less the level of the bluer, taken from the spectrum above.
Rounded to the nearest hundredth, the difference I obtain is 0.35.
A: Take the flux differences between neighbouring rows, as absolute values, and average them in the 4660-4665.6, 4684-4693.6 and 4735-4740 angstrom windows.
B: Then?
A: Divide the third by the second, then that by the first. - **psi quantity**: 35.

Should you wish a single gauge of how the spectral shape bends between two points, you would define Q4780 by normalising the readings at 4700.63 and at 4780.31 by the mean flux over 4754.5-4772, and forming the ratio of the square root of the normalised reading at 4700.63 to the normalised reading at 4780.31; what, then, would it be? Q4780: 0.96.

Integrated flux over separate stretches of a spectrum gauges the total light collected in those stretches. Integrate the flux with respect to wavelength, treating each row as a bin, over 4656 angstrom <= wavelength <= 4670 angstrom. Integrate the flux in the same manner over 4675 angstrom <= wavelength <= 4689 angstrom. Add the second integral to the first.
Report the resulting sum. 304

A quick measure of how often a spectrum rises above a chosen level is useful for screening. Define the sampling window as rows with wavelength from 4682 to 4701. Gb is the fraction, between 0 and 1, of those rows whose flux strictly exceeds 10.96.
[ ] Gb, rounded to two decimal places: 0.94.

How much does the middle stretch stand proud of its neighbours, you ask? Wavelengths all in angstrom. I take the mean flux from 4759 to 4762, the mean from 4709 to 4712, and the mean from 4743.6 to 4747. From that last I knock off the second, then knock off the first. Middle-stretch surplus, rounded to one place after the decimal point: -10.0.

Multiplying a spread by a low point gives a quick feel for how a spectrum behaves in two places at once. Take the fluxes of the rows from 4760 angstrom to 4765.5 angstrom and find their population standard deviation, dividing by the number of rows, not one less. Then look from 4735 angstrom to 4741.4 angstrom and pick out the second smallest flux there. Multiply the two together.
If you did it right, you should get 0.38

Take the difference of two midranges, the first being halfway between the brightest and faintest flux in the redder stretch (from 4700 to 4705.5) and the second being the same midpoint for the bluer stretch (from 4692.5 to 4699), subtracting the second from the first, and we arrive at -0.27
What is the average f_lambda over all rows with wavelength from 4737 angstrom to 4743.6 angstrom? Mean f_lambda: 10.8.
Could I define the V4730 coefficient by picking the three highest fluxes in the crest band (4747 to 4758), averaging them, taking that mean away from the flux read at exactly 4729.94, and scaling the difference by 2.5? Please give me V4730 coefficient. -1.8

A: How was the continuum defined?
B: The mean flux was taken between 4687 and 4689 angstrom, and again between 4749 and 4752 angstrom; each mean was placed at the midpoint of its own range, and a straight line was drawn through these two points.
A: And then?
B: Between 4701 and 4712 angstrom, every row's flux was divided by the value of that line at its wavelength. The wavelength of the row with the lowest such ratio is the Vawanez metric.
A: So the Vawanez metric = 4709.29 angstrom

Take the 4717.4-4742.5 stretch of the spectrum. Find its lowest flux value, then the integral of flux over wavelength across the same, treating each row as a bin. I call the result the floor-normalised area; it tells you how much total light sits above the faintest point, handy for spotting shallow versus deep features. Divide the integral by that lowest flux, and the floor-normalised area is 26.0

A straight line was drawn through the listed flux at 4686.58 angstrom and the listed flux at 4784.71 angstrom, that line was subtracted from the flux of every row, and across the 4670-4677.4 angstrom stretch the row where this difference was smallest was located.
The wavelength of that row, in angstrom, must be 4676.87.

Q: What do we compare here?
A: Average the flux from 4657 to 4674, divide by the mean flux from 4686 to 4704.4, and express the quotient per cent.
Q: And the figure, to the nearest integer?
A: 96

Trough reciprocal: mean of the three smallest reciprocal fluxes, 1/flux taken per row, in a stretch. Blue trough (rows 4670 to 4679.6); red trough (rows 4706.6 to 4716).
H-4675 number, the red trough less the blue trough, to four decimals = -0.0042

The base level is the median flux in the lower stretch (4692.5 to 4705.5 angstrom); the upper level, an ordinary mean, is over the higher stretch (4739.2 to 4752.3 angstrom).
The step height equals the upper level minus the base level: -0.3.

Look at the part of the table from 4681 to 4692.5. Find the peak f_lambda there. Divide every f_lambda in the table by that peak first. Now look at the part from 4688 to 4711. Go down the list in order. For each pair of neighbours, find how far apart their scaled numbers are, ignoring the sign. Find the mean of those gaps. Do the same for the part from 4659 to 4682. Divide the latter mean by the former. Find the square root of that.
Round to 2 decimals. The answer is 0.83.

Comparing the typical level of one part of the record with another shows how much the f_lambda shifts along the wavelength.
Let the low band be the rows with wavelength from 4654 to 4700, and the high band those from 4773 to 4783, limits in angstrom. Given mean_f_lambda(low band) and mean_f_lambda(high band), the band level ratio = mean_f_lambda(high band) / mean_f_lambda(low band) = 1.03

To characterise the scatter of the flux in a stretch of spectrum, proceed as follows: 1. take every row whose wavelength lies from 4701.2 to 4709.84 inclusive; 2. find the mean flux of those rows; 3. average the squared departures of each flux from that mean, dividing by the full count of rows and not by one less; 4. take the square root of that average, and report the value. 0.17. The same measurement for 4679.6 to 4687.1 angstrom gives 0.20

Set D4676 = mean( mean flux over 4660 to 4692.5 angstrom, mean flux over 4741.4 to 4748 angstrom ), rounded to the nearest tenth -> 11.0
